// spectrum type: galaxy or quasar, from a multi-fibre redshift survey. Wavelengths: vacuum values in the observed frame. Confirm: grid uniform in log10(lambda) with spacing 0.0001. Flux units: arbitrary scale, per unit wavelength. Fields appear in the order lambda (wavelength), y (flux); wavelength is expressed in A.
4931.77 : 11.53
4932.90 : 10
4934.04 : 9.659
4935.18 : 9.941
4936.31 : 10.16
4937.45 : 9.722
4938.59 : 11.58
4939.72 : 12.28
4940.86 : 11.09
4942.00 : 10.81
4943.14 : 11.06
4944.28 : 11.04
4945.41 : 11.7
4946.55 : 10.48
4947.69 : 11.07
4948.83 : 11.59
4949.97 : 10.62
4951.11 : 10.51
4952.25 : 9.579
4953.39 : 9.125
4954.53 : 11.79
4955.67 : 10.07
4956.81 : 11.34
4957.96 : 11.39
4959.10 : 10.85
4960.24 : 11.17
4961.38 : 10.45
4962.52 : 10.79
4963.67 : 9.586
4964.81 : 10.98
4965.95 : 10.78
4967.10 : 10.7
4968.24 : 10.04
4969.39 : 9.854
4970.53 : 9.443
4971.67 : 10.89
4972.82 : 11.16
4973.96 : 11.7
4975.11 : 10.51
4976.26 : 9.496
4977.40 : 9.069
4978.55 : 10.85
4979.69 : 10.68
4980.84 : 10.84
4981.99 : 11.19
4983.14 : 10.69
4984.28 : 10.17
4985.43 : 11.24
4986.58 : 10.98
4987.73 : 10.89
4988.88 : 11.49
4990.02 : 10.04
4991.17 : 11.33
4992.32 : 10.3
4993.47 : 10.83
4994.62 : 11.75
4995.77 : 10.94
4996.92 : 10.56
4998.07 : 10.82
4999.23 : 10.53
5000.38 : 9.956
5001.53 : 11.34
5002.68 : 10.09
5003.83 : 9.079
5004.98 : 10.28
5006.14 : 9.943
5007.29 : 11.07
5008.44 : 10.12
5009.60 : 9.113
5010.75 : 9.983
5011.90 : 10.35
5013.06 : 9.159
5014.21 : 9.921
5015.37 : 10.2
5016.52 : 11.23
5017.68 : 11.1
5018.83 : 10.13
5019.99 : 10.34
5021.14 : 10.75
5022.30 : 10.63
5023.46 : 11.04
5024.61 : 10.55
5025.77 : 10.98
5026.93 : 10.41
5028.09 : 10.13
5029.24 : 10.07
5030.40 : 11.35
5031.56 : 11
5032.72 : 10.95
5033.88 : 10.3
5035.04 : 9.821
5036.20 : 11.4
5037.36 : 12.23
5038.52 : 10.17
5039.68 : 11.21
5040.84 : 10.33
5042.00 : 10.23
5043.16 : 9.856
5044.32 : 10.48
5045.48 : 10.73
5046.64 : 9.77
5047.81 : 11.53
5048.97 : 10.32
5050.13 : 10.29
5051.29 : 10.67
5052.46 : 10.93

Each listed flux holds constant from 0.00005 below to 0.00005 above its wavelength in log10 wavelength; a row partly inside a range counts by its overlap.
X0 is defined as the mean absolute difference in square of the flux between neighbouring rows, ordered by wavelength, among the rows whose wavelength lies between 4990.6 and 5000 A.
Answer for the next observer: 13.2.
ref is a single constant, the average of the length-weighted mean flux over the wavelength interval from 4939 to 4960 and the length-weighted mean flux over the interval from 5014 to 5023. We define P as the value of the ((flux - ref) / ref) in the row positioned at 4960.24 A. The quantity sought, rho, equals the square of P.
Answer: 0.0016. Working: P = 0.04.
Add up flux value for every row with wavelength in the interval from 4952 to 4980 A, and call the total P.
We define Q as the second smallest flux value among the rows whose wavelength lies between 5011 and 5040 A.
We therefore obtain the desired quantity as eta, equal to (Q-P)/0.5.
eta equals -505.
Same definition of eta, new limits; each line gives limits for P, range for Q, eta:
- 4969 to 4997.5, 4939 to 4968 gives -515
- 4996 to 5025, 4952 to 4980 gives -498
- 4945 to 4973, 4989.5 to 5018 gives -514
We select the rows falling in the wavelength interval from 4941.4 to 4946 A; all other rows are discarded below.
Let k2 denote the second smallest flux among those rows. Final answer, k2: 11.04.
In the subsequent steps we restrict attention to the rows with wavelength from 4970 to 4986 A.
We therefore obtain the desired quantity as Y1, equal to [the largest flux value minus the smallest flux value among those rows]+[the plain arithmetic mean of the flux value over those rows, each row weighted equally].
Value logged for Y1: 13.2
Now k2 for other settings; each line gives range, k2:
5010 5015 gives 9.921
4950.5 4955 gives 9.579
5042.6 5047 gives 9.856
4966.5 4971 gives 9.854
